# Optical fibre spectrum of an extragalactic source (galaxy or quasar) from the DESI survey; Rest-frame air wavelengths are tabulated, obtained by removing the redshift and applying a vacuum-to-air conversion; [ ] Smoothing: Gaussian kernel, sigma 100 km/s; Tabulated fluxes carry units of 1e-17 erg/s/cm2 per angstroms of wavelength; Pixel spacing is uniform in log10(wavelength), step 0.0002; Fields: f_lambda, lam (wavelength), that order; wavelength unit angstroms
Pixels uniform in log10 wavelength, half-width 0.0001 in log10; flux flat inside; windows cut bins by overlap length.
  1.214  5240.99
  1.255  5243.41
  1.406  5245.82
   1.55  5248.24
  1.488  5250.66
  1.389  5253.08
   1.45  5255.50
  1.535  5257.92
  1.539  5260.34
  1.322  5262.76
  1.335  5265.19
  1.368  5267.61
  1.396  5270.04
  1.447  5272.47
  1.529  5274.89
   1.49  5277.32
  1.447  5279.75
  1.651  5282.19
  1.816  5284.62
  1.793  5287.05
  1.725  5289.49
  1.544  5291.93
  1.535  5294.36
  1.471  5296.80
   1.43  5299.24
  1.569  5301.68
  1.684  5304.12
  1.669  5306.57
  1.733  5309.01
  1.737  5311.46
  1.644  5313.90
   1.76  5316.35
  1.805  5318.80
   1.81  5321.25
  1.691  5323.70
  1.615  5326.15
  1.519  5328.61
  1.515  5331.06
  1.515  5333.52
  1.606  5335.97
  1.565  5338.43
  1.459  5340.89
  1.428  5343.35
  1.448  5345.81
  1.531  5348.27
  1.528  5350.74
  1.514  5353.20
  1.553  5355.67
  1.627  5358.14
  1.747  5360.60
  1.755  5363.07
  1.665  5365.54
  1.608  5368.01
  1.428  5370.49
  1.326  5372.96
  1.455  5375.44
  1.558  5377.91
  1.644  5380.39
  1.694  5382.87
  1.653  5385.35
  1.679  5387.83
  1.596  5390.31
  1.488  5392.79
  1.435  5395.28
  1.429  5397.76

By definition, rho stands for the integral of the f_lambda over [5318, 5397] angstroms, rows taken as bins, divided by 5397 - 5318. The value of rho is 1.57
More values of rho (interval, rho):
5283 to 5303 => 1.61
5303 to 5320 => 1.72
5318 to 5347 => 1.58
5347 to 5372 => 1.59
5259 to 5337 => 1.58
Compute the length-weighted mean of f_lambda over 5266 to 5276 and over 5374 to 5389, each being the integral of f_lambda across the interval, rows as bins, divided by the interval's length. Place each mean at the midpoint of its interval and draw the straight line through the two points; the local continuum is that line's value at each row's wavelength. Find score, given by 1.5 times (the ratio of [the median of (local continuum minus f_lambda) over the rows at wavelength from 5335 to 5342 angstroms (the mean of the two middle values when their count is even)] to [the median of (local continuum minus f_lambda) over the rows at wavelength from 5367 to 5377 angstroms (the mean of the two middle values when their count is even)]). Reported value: -0.2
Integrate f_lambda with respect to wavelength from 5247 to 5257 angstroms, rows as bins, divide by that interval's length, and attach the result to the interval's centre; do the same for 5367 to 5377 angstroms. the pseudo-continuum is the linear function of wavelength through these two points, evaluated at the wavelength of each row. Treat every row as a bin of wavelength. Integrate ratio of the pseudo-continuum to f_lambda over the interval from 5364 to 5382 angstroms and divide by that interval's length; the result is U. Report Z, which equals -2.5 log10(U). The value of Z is 0.05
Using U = 0.95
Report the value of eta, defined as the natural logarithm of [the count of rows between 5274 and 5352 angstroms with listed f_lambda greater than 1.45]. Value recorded 3.3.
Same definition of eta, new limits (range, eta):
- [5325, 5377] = 2.8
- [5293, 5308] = 1.6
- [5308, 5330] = 2.2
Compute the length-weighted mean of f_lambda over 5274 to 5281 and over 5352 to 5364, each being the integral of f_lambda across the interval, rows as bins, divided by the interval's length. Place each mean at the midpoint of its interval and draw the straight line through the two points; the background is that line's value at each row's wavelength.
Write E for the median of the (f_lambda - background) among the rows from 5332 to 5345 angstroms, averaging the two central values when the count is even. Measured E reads -0.08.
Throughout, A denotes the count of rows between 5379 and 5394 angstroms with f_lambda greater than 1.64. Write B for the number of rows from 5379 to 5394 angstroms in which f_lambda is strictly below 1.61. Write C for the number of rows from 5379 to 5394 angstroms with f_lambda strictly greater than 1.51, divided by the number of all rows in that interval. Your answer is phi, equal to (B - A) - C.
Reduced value -3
